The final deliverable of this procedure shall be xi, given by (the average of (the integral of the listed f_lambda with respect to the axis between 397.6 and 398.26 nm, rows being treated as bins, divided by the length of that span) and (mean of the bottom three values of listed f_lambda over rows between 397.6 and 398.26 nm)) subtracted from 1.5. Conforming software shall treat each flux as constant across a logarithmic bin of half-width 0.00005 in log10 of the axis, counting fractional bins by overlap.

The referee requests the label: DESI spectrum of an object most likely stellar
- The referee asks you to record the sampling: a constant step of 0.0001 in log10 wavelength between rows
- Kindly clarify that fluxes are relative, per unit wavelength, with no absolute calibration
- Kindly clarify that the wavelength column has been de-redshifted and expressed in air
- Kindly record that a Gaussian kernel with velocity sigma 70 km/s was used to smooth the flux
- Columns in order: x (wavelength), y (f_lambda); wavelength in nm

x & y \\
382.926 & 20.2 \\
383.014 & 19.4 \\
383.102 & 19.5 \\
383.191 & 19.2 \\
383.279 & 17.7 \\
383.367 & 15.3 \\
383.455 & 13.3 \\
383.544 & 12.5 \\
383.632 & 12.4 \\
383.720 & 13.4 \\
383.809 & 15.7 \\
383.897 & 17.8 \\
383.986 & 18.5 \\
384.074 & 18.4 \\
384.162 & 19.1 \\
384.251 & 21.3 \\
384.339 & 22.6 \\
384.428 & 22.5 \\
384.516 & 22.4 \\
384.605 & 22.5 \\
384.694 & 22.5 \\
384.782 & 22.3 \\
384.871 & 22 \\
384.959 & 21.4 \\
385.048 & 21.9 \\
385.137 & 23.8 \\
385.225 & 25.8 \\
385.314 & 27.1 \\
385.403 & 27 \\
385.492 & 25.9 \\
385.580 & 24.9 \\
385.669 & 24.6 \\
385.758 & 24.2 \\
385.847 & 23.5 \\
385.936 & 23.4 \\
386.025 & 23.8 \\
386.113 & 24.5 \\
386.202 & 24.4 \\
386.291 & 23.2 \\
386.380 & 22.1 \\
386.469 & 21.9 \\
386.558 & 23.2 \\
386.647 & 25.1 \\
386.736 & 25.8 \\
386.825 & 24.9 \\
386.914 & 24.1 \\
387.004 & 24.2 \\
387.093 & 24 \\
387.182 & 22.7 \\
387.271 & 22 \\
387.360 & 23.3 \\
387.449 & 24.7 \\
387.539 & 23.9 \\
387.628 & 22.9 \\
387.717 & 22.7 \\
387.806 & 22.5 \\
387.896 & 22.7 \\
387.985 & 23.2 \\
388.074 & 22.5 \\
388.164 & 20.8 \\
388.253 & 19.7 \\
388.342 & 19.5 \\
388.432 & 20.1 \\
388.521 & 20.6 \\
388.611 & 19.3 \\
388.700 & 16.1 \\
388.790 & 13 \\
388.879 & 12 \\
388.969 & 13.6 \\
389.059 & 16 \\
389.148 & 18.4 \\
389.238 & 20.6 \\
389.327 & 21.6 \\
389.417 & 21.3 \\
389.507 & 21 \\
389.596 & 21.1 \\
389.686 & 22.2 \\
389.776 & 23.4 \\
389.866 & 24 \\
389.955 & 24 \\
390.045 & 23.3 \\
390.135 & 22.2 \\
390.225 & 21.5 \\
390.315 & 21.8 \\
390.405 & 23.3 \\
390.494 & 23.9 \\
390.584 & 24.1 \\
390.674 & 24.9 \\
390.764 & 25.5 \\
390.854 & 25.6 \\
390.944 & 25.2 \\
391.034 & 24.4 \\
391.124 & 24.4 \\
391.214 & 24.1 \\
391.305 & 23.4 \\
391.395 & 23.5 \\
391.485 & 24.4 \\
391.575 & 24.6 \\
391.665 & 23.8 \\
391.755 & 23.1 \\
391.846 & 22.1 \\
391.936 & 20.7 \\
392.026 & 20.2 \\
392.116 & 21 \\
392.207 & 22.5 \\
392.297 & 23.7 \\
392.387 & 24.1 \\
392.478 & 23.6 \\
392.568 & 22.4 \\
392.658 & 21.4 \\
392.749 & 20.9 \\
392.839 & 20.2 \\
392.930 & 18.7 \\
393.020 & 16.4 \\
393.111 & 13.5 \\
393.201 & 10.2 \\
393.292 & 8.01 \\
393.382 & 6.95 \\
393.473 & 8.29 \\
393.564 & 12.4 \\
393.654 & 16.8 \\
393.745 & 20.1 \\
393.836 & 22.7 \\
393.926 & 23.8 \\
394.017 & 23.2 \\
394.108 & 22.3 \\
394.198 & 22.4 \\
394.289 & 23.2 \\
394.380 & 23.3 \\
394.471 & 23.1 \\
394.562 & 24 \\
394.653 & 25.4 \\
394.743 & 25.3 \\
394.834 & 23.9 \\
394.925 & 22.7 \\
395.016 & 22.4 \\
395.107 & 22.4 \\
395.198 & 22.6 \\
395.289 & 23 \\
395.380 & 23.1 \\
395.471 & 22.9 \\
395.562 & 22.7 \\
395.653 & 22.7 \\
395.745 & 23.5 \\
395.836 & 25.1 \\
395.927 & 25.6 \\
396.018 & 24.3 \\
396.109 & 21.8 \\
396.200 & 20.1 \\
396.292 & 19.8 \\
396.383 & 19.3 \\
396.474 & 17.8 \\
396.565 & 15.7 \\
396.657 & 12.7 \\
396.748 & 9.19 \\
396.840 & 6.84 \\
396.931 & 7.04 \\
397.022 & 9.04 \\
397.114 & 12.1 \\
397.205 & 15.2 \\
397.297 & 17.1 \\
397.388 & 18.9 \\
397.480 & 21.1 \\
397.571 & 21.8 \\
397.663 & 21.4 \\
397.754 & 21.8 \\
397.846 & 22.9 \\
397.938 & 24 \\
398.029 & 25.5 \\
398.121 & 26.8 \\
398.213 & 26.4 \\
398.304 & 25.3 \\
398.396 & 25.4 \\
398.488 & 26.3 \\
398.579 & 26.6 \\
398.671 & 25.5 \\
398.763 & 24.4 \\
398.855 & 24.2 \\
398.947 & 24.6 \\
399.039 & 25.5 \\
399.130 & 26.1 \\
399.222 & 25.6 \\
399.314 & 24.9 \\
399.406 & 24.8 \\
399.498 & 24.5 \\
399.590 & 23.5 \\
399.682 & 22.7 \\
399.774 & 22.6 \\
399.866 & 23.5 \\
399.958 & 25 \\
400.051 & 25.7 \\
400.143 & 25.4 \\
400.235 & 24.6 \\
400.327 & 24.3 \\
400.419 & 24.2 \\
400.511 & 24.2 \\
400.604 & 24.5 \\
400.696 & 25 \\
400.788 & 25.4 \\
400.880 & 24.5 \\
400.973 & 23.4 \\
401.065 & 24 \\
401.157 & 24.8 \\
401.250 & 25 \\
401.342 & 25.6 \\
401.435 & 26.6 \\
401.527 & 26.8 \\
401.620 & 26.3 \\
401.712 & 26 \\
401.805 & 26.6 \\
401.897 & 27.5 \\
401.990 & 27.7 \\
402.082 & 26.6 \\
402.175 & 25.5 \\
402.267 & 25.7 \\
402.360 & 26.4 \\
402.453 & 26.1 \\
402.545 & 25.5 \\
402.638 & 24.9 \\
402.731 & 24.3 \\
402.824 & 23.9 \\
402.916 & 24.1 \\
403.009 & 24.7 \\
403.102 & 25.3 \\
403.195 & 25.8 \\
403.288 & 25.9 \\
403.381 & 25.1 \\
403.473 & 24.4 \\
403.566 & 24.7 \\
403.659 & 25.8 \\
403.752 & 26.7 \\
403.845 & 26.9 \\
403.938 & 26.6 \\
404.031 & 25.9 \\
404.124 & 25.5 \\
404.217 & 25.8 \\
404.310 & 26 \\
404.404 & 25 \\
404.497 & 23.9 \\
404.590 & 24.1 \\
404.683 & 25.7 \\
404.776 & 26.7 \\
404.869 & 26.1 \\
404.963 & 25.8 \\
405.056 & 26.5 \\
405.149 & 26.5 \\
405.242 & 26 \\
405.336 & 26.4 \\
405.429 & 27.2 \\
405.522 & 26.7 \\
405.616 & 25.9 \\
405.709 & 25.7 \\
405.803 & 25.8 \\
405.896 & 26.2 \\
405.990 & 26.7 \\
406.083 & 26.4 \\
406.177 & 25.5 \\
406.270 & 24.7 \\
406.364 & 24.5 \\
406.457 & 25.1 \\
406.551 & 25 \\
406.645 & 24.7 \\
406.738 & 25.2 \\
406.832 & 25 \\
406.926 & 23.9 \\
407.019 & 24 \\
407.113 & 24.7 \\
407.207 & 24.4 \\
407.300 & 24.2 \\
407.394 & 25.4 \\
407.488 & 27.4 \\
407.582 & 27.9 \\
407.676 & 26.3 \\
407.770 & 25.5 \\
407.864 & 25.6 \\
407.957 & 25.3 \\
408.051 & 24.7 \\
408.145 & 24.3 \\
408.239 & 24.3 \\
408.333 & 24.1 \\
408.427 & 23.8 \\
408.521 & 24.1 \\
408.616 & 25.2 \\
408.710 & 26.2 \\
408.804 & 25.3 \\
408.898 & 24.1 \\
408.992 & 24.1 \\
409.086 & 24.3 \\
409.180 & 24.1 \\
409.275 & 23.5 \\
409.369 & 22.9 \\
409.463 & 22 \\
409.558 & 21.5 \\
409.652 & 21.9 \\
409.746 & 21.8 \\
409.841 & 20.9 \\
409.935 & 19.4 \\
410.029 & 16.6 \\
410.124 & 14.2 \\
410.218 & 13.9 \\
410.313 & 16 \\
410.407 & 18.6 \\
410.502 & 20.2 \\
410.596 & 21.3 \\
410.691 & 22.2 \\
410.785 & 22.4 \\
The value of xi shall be -22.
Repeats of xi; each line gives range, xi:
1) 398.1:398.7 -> -24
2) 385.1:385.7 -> -24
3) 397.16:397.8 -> -17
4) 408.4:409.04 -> -23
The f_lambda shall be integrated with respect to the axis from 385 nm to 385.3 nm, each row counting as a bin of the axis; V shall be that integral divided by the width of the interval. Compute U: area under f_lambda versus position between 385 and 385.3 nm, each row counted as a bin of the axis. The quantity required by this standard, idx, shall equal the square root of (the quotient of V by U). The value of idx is 1.8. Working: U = 7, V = 24.1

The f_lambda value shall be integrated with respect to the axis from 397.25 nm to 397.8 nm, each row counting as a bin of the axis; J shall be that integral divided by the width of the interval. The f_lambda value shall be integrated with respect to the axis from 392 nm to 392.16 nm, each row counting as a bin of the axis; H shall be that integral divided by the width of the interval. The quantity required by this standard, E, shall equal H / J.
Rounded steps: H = 21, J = 20.3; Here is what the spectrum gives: 1.02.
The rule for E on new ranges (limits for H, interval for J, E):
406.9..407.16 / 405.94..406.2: 0.93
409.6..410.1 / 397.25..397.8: 0.98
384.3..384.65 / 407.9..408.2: 0.90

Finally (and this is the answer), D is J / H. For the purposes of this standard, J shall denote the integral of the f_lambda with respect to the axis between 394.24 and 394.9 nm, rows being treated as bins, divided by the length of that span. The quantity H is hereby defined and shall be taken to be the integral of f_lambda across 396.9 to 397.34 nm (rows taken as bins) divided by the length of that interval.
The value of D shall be 1.96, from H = 12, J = 24.0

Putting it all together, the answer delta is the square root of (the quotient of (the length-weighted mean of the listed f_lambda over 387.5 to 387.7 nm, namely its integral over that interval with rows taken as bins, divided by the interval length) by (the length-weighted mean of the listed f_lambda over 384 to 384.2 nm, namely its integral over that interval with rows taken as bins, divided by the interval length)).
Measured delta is 1.11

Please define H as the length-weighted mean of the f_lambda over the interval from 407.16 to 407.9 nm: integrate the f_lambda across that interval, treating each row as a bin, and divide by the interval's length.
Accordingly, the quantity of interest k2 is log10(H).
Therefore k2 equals 1.41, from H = 25.8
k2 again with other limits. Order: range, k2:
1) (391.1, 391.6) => 1.38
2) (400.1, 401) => 1.39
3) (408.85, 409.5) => 1.37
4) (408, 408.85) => 1.39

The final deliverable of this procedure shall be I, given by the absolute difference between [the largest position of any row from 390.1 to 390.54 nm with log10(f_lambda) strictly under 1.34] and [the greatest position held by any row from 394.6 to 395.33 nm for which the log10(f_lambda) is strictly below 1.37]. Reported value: 4.97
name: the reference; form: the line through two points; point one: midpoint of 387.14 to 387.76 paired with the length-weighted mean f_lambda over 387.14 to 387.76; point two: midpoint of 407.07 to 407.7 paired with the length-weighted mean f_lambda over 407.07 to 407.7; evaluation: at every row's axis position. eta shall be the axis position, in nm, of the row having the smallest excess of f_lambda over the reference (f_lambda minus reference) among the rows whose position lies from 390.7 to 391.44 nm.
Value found 391.305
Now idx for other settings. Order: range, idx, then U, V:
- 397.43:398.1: 1.2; 15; 22.8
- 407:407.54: 1.4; 14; 25.1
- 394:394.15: 2.6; 3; 22.6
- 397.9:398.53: 1.3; 16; 25.7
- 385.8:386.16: 1.7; 9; 23.8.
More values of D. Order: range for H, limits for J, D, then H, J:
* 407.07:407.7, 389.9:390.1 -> 0.92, 26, 23.6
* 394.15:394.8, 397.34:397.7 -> 0.87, 24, 20.8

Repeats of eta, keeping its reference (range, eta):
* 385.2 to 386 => 385.936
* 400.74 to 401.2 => 400.973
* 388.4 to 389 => 388.879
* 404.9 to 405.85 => 405.709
